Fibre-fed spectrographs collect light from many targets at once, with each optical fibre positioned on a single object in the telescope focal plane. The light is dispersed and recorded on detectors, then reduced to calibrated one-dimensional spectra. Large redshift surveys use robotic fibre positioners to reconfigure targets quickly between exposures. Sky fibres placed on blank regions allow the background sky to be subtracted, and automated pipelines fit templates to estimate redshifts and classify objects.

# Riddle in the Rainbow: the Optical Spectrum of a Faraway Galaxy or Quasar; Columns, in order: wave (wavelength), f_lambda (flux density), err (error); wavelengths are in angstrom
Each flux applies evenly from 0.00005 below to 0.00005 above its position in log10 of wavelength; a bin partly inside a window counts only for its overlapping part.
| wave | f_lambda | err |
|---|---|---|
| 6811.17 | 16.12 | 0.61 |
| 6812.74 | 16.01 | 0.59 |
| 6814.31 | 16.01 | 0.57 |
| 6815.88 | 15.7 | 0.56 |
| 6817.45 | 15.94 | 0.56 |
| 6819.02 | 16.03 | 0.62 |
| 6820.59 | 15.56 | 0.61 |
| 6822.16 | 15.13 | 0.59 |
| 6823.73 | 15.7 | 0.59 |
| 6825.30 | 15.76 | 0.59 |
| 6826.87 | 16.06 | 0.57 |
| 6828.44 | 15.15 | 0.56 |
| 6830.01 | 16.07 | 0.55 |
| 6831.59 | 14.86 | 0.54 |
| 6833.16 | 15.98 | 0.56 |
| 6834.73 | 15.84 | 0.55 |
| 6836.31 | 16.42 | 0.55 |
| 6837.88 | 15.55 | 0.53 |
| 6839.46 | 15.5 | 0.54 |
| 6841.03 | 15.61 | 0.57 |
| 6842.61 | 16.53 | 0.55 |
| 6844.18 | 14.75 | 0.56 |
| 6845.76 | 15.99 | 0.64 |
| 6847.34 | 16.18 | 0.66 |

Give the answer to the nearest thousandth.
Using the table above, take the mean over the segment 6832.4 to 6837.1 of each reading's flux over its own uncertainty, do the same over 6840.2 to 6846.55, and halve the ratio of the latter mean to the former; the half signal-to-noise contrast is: 0.468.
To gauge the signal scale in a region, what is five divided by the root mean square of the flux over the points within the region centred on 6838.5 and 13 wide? 0.317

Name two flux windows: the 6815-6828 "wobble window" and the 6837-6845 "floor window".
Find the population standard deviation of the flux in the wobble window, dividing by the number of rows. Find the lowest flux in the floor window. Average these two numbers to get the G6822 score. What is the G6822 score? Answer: 7.516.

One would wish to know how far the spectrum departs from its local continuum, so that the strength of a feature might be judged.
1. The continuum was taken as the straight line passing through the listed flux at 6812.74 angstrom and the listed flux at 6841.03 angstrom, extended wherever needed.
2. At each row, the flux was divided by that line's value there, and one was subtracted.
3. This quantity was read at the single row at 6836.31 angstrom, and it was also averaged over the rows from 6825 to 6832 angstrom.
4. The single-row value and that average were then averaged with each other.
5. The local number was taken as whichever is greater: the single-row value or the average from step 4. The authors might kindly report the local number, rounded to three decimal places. 0.047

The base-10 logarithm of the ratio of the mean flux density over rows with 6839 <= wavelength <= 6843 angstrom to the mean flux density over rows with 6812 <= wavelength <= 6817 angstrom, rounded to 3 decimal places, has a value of -0.001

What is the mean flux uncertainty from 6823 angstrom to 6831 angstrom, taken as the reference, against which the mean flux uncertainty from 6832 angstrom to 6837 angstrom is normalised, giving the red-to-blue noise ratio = 0.967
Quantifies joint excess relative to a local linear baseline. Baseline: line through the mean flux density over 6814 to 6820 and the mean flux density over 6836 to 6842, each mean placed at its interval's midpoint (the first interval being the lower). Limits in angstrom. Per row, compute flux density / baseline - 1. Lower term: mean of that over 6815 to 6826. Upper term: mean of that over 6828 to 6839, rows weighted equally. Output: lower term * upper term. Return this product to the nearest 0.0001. 0.0001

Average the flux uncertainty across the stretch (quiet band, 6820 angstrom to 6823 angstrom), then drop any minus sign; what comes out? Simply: 0.600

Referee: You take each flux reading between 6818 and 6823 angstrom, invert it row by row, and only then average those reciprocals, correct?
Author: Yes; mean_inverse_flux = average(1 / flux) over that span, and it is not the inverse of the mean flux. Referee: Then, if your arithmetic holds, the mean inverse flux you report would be 0.0642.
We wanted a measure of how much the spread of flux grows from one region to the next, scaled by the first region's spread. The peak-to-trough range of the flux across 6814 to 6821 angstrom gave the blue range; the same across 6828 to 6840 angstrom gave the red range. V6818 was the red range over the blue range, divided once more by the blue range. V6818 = 7.1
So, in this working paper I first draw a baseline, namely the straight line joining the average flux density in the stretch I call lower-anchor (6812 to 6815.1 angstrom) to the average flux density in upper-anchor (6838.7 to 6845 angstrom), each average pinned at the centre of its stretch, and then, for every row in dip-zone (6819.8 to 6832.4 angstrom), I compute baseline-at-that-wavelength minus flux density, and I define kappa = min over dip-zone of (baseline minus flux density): -0.30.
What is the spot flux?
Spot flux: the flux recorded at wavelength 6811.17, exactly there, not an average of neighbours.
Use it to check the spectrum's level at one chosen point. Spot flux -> 16.12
